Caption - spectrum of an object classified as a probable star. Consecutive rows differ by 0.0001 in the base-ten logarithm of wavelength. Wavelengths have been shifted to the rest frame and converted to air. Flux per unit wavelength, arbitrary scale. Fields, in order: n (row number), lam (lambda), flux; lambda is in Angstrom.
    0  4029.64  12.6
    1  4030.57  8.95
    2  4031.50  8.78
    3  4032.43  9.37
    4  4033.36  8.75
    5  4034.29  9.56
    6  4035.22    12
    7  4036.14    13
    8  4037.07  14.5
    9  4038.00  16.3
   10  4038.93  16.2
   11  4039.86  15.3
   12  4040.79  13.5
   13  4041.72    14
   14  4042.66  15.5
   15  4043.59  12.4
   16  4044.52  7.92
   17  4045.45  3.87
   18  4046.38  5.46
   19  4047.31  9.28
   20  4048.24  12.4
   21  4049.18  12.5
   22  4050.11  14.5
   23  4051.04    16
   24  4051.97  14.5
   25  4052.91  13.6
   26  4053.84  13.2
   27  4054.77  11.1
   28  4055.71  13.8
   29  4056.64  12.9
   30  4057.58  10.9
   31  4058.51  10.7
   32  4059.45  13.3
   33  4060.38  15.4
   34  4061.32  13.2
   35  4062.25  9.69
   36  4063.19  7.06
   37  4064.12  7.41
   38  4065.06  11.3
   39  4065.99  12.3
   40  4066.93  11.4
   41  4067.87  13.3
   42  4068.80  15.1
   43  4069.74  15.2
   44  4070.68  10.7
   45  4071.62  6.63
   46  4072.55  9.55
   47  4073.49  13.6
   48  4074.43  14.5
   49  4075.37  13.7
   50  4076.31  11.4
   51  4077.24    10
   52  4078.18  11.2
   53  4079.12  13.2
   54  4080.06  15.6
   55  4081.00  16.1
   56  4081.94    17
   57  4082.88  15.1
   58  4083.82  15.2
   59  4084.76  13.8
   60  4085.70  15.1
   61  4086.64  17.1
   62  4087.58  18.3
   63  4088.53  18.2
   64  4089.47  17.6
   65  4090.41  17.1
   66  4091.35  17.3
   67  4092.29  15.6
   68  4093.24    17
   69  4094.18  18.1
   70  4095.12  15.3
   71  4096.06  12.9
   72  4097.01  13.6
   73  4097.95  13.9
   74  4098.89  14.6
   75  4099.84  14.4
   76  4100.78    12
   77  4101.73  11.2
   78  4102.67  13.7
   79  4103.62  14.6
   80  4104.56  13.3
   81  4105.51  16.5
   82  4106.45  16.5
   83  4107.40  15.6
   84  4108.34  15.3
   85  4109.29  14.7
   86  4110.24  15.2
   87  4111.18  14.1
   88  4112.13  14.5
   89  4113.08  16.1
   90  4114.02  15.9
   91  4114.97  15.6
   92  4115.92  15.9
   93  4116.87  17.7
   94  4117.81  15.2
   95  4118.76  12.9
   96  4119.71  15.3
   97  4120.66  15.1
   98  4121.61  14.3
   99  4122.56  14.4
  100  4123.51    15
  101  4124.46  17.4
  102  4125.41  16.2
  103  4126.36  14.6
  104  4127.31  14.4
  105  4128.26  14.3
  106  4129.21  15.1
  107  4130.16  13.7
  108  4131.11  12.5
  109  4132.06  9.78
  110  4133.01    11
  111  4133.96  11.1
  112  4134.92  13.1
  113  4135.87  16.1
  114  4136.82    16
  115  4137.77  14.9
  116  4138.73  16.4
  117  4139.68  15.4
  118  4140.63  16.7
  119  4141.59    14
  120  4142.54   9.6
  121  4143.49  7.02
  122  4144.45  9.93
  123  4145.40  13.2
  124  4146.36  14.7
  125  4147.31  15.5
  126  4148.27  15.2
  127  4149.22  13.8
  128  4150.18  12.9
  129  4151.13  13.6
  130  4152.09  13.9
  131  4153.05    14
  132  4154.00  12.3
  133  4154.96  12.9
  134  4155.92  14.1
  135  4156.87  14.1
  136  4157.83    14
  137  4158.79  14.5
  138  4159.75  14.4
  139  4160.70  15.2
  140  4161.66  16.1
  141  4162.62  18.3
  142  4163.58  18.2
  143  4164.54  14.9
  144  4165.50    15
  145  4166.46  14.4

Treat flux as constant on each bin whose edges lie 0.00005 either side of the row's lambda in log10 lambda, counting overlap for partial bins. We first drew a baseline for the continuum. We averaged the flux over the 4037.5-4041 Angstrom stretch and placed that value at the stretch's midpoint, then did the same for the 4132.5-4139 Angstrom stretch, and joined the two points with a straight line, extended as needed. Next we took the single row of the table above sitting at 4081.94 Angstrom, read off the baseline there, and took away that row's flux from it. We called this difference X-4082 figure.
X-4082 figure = -2.2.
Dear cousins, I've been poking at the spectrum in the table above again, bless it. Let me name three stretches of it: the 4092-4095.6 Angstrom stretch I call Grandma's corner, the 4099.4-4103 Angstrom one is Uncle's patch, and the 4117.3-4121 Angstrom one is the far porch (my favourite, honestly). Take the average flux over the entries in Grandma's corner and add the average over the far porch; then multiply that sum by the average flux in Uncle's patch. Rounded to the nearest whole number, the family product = 399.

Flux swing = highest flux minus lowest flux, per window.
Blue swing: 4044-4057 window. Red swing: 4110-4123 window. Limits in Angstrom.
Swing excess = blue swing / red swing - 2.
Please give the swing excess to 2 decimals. 0.53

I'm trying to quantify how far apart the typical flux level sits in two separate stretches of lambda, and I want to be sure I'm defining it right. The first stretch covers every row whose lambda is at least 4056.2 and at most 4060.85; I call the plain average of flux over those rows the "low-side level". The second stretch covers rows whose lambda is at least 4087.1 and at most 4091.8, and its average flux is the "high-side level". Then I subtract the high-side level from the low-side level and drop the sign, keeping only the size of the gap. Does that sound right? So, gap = 5.1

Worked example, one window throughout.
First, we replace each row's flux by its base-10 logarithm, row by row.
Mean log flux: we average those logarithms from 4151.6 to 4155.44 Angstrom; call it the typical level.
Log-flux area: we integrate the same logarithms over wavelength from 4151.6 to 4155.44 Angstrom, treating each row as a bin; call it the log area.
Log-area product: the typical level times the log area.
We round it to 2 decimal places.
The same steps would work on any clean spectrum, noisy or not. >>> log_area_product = 4.82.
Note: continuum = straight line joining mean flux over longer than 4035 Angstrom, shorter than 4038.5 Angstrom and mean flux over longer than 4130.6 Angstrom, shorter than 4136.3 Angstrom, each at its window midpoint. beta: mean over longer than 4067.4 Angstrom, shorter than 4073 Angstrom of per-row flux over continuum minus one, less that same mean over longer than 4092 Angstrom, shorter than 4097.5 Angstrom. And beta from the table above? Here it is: -0.31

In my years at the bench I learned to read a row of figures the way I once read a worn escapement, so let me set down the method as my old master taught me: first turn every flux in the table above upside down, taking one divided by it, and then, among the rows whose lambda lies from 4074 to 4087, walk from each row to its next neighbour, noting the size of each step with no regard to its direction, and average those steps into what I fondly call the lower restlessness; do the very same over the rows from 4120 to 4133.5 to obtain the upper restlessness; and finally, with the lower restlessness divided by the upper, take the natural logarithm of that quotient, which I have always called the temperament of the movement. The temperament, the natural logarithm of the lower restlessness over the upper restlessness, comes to 0.2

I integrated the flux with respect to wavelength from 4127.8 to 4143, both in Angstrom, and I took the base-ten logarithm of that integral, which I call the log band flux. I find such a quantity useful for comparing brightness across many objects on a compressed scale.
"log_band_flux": 2.32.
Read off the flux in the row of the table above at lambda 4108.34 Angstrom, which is 15.3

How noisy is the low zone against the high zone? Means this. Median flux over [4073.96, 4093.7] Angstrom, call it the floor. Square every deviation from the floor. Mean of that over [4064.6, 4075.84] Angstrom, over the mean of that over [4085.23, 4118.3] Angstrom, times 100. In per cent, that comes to 568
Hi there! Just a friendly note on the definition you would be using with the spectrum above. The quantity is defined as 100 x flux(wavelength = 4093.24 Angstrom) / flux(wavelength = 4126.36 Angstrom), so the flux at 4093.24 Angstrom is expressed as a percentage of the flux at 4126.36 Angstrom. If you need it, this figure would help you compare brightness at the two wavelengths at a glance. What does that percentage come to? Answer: 116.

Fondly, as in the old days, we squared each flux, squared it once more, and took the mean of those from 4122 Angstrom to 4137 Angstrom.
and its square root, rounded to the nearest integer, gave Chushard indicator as 209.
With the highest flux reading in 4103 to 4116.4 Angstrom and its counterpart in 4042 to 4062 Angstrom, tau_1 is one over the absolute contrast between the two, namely 2.0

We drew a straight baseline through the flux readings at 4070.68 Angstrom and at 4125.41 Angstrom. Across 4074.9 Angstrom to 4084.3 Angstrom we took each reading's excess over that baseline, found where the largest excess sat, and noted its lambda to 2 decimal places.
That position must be 4081.94 Angstrom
